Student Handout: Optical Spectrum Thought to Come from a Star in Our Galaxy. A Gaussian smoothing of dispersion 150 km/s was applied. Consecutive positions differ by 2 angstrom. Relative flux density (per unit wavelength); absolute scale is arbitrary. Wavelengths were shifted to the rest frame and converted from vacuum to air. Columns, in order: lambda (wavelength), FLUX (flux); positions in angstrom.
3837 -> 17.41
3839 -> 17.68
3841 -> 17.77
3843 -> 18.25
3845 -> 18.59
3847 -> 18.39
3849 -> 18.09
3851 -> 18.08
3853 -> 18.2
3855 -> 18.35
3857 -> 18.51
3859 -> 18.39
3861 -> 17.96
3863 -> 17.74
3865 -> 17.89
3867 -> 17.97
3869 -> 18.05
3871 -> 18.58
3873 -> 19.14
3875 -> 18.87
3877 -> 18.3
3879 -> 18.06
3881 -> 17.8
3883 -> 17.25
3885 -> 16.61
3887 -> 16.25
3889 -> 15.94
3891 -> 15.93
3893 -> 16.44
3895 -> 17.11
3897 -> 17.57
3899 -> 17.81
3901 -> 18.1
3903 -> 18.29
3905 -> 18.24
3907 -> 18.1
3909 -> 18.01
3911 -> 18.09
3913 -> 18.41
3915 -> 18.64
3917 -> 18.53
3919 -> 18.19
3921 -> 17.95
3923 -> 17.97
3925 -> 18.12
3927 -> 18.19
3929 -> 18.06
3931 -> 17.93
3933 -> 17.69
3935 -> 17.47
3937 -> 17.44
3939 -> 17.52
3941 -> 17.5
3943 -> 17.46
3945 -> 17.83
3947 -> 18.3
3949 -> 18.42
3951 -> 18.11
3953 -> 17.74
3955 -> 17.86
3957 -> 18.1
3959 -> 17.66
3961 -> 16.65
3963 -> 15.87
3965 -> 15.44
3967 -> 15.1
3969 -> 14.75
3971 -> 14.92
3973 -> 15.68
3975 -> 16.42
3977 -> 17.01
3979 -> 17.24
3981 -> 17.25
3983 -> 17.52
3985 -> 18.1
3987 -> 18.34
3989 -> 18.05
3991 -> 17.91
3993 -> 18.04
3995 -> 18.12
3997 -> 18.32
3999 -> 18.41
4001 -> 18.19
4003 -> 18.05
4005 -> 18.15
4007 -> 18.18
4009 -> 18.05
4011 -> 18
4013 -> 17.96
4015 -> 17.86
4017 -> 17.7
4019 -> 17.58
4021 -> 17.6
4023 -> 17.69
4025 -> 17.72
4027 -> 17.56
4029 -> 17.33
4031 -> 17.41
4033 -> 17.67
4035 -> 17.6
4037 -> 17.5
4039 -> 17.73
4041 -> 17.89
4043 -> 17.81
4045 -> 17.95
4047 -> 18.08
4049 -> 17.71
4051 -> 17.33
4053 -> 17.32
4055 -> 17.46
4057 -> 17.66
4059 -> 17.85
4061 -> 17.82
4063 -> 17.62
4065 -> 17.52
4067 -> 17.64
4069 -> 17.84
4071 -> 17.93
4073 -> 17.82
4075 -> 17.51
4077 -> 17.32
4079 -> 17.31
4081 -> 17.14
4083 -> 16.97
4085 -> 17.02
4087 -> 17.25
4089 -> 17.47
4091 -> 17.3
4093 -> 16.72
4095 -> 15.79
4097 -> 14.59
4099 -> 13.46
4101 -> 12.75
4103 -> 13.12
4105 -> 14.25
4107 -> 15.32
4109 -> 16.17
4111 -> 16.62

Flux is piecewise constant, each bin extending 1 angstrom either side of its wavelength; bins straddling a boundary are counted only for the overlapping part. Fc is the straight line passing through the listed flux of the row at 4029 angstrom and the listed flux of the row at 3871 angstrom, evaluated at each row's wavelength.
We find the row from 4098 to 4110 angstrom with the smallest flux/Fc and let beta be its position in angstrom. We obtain 4101 angstrom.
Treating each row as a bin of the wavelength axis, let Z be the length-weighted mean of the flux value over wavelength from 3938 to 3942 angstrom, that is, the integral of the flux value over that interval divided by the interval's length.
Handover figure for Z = 17.5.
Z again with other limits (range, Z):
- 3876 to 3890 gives 17.2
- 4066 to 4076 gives 17.7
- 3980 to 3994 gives 17.9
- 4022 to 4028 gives 17.7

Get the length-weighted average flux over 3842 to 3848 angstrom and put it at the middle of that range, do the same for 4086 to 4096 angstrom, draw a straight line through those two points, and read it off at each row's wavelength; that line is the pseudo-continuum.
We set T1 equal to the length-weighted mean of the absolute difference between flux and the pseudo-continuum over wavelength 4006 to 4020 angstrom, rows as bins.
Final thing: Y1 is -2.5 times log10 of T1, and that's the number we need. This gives 0.7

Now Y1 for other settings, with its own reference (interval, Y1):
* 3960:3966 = -0.6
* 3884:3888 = -0.6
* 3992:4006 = 0.4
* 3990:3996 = 0.7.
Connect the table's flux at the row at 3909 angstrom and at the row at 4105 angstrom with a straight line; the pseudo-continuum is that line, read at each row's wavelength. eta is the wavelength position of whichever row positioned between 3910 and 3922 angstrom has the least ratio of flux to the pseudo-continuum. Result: 3911 angstrom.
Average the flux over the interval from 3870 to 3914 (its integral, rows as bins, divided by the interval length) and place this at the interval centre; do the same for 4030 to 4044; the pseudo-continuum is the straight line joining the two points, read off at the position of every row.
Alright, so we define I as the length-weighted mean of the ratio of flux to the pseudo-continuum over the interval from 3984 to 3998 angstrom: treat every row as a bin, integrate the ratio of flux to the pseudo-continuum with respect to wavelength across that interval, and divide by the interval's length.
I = 1.026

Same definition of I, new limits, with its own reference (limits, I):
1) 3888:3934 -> 1.007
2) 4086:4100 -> 0.911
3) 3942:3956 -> 1.016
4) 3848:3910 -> 1.007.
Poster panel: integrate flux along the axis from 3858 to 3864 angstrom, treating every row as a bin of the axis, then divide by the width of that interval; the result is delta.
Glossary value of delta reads 18.0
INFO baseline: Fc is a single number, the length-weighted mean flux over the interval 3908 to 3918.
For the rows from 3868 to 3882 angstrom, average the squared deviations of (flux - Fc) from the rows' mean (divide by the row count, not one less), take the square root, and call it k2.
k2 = 0.45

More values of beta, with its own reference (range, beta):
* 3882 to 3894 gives 3889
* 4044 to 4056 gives 4051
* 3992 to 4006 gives 3993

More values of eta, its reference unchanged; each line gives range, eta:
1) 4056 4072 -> 4057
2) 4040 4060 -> 4051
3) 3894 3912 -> 3895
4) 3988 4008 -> 3991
